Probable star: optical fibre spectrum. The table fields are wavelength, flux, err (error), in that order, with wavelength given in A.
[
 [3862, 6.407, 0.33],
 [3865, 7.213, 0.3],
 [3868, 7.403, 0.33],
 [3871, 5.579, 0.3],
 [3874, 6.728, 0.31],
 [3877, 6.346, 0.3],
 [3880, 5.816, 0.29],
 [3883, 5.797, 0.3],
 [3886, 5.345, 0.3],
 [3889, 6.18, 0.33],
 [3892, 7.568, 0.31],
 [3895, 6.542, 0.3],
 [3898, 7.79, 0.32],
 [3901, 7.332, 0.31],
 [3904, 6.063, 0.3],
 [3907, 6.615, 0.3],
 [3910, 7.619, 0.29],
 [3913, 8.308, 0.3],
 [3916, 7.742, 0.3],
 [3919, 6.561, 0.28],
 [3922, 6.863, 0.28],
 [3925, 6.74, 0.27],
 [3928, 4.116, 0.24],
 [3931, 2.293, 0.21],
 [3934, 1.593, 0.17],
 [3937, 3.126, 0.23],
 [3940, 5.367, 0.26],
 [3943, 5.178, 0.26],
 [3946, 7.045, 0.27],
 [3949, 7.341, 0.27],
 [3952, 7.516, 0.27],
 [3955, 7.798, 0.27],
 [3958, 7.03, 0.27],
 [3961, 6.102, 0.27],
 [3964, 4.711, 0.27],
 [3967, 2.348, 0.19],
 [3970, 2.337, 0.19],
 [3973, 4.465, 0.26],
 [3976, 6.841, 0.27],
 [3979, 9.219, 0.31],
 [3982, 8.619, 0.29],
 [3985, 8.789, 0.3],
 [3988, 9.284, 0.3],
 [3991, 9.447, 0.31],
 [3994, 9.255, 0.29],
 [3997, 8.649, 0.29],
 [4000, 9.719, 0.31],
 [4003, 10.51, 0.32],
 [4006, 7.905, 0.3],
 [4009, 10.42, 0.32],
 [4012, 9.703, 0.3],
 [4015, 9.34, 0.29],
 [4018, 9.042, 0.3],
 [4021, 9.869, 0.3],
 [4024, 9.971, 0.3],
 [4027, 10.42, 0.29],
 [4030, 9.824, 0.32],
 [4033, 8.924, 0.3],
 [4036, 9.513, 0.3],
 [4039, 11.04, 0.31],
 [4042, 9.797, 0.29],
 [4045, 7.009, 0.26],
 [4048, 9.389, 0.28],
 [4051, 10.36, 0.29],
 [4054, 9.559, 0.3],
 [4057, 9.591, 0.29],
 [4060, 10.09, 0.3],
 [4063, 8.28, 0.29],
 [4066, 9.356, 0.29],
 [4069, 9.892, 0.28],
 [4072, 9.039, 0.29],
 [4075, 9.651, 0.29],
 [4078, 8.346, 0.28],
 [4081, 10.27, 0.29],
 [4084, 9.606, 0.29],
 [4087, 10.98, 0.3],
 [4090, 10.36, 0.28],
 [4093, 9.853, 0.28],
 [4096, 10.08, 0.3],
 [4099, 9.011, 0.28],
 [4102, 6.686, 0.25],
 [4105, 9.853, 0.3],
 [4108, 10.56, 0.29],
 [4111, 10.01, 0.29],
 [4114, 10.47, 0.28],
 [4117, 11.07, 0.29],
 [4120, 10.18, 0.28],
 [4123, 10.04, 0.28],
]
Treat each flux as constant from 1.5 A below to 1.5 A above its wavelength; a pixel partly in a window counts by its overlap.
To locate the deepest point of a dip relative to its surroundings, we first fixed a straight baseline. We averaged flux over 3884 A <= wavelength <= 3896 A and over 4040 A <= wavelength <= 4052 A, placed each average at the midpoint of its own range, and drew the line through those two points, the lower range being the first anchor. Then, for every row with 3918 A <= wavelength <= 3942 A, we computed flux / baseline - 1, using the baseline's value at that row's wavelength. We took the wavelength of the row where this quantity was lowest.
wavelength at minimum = 3934 A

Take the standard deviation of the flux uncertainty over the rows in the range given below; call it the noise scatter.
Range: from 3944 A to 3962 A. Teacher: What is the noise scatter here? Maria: 0.0000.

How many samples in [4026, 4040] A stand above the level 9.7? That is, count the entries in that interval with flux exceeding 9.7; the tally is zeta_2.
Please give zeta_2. 3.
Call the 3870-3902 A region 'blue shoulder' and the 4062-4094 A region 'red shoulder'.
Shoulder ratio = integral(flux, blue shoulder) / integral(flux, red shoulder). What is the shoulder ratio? 0.67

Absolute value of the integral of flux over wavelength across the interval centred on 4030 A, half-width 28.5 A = 547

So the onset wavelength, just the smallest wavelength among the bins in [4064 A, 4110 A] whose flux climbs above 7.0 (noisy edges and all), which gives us 4066 A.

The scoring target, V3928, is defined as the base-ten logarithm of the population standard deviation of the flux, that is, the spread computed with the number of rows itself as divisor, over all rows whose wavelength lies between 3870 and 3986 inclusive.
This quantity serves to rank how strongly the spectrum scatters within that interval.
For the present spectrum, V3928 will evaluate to 0.27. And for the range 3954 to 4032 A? 0.36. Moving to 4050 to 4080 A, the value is -0.19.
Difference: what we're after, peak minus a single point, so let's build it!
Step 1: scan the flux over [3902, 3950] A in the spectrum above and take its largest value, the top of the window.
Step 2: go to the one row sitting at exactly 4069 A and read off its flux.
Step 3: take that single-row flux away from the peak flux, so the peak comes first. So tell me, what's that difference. -1.6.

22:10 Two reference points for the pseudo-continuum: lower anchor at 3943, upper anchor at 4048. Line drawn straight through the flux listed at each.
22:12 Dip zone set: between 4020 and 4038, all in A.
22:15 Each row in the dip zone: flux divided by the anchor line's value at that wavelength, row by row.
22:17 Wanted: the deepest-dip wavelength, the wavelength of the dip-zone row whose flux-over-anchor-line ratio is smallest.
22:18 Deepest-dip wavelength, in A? 4033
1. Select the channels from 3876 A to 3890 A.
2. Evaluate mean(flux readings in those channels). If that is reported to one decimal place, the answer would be 5.9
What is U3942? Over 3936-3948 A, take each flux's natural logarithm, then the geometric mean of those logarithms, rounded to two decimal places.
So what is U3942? 1.57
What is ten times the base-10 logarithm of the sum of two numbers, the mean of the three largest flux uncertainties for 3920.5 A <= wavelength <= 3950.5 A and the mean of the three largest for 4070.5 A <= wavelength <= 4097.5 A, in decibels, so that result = -2.44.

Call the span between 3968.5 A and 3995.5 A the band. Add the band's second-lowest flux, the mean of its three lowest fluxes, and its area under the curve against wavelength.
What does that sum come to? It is 214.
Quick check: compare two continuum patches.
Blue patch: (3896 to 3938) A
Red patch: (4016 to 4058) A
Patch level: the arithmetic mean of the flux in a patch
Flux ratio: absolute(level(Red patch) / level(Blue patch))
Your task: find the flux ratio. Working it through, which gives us 1.6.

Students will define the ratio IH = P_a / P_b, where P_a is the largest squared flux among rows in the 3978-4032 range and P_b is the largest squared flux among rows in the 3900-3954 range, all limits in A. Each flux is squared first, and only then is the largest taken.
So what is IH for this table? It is 1.6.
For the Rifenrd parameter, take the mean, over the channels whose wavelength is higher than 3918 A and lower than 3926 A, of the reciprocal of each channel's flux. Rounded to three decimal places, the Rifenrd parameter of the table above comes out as 0.149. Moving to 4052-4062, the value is 0.103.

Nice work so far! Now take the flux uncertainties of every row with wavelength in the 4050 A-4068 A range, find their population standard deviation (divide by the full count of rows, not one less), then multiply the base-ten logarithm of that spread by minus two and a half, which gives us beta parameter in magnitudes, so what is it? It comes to 5.8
